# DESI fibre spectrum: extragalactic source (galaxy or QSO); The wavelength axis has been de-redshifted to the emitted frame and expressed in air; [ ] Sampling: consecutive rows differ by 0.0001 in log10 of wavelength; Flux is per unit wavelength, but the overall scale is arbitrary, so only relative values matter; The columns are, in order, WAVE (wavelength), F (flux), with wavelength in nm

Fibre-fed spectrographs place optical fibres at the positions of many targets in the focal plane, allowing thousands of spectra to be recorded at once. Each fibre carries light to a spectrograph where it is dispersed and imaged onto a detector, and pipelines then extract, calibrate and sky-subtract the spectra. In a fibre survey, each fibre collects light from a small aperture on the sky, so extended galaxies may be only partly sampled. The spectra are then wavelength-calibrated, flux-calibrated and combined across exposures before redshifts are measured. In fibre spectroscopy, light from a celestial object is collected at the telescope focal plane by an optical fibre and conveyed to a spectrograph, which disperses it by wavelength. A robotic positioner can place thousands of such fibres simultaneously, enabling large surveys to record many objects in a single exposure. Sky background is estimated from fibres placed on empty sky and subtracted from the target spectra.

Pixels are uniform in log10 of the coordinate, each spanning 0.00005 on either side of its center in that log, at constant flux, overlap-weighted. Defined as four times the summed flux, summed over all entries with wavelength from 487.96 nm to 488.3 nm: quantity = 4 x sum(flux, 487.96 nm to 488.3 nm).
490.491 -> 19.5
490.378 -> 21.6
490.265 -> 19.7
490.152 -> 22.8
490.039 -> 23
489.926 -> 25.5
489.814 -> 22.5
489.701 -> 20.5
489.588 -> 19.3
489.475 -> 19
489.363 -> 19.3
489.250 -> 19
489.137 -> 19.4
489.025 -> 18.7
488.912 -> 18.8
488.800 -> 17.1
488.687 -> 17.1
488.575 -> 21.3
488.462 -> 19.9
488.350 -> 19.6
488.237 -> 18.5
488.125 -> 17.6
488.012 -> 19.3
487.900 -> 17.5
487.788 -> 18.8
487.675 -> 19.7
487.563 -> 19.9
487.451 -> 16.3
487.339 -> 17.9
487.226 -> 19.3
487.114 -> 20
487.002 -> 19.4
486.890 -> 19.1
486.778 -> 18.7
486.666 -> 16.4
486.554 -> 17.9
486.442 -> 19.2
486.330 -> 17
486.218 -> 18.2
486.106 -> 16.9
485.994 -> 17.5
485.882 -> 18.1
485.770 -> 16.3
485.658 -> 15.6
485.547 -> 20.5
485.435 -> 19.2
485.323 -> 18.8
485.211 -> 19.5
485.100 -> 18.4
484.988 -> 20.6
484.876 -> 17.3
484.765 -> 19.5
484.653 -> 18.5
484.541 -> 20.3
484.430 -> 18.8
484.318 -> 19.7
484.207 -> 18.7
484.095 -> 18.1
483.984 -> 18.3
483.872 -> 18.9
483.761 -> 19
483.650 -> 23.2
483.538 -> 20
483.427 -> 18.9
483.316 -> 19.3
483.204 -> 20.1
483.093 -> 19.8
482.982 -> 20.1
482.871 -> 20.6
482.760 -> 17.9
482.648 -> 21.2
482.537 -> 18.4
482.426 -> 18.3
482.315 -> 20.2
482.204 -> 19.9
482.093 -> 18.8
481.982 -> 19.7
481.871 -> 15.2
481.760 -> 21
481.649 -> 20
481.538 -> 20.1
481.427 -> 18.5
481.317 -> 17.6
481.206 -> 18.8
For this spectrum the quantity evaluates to 222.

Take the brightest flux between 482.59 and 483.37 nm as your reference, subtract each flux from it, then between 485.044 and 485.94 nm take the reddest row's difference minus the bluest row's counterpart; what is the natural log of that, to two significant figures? -1.2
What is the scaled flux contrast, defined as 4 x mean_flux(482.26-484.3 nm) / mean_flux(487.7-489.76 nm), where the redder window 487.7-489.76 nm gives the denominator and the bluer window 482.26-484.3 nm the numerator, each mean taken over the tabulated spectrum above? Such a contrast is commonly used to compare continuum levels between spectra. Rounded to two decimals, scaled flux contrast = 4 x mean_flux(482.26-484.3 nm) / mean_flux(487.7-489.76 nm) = 4.12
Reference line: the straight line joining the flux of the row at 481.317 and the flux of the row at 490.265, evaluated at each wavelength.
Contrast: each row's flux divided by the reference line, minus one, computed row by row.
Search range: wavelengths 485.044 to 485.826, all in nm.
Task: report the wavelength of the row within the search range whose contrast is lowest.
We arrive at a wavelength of 485.658 nm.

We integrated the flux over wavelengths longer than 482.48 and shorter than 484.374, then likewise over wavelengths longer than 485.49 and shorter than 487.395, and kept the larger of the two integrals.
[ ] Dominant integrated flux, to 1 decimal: 37.0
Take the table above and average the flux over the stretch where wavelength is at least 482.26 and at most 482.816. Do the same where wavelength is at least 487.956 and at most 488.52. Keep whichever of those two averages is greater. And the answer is 19.2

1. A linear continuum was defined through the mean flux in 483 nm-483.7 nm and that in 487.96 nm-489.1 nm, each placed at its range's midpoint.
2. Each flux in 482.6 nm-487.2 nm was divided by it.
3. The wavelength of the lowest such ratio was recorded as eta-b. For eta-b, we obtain 485.658 nm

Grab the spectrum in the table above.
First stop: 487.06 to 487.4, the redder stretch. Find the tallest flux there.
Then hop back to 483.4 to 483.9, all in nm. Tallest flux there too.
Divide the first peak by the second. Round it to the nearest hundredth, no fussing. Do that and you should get 0.86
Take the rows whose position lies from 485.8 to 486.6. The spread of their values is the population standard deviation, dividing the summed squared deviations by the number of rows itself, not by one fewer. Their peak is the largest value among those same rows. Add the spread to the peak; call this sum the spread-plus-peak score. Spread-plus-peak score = 19.9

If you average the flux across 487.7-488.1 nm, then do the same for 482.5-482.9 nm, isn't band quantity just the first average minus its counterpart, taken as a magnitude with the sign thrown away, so 1.0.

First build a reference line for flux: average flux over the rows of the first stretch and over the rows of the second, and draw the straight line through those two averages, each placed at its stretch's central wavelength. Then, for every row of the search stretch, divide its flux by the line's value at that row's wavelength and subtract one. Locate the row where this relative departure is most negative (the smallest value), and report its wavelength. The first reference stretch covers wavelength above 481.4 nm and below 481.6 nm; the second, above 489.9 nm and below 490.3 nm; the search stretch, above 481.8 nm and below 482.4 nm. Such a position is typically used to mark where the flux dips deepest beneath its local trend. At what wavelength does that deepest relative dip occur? 481.871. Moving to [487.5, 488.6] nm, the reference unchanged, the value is 487.900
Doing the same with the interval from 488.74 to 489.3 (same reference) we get 488.800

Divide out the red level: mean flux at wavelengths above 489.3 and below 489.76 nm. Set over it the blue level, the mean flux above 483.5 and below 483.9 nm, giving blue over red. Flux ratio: 1.04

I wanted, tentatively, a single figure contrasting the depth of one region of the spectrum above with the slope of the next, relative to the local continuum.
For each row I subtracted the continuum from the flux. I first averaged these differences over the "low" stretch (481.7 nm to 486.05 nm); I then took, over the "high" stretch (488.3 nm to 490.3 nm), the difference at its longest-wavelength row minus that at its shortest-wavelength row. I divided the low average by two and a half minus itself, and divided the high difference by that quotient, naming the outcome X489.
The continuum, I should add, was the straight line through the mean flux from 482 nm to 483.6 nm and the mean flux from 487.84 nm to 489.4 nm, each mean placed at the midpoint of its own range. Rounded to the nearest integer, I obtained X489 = -3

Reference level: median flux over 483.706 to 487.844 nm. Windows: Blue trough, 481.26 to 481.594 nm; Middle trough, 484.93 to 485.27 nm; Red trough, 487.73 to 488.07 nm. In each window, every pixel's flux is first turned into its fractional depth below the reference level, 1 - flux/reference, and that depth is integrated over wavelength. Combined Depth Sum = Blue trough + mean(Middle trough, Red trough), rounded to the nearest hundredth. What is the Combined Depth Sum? 0.00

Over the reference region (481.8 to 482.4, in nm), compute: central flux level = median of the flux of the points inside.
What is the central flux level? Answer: 19.7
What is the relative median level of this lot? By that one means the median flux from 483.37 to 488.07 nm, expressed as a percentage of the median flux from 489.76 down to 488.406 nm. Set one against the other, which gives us 98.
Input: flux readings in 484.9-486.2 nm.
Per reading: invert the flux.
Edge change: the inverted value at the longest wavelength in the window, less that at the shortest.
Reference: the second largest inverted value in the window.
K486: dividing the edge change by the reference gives 0.17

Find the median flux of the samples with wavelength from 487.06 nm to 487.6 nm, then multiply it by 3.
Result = 57.9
